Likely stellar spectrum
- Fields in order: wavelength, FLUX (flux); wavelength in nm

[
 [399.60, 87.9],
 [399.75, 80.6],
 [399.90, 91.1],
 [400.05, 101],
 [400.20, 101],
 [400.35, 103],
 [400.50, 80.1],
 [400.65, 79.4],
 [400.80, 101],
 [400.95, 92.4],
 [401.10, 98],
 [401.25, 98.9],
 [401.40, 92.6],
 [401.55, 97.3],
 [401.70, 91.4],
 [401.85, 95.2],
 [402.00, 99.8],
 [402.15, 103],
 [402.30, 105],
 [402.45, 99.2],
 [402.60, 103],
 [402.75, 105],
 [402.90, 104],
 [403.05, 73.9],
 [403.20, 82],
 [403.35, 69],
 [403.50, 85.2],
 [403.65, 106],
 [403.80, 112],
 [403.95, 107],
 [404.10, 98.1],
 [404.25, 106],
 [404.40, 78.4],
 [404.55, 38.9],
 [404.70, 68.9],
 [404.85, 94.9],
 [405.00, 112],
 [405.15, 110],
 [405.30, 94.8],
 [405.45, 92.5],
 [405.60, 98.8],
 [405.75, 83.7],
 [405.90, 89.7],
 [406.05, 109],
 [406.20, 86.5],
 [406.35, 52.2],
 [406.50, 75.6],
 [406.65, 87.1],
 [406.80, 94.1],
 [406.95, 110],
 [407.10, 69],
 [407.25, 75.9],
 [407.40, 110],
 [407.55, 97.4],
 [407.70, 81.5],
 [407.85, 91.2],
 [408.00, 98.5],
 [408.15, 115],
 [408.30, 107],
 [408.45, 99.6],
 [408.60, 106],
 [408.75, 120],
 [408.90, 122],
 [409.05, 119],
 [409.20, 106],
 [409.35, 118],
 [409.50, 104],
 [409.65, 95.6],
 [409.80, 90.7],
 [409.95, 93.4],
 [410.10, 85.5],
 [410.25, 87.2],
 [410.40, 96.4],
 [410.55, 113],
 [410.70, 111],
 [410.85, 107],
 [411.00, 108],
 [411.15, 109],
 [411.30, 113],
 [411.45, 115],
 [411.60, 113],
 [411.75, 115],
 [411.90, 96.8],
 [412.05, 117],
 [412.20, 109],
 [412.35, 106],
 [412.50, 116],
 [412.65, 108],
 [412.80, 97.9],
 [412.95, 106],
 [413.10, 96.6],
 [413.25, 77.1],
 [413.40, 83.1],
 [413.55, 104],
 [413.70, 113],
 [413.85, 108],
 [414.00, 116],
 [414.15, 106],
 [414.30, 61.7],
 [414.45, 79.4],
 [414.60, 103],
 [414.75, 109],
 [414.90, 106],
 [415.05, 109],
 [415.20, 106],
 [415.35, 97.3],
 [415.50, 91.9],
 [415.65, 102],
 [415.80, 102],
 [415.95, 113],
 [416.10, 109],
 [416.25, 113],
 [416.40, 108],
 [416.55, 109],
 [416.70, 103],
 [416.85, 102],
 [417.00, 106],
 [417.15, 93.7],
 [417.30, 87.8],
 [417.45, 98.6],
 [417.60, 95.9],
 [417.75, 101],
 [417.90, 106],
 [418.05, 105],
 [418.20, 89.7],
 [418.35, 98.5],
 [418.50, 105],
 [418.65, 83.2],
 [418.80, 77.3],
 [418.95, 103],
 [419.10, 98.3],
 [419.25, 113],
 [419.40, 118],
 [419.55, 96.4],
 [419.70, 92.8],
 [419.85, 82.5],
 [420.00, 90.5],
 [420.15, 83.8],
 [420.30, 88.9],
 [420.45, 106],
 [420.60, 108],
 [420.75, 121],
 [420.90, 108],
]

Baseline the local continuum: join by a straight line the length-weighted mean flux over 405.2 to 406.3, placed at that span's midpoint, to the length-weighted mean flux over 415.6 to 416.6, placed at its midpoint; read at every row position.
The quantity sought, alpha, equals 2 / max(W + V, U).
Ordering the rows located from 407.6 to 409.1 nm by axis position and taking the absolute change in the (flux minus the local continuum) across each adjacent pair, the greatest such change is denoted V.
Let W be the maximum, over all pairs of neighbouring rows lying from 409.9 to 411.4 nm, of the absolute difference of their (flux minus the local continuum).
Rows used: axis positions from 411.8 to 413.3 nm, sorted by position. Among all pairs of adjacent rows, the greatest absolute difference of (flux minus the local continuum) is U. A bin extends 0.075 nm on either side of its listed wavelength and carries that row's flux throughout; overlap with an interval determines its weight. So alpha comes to 0.061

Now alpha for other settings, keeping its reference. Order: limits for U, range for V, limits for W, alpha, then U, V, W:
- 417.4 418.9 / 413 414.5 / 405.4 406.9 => 0.025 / 22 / 45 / 35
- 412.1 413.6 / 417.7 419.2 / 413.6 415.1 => 0.029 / 21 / 25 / 45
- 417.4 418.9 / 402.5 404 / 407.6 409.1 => 0.043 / 22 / 30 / 16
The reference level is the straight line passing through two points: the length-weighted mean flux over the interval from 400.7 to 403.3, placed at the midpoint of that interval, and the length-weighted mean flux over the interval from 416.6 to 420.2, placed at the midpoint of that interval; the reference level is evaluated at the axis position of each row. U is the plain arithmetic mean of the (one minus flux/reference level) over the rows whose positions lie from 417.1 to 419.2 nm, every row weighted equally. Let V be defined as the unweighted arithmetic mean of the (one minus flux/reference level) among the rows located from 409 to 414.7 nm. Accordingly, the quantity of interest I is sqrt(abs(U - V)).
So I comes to 0.274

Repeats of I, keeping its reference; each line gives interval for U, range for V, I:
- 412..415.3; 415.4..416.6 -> 0.205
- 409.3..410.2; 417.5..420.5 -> 0.136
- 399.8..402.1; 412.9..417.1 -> 0.241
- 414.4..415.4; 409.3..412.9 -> 0.206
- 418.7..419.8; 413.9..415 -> 0.150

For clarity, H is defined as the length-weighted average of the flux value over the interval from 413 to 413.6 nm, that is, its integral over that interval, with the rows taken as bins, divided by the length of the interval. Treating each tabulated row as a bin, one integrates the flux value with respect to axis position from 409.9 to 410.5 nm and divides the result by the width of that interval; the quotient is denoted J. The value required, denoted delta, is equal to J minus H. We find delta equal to 1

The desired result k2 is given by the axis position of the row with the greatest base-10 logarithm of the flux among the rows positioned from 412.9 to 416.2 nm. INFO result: 414.00 nm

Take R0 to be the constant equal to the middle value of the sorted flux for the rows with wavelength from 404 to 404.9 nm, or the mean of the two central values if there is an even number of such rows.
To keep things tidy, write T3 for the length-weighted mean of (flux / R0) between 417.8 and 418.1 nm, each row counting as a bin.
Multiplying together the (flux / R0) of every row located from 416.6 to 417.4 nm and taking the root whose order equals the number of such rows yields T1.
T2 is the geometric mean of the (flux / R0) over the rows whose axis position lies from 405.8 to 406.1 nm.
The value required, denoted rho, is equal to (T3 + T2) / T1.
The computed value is 2.08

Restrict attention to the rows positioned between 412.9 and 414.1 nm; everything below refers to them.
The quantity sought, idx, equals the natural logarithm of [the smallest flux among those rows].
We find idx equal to 4.35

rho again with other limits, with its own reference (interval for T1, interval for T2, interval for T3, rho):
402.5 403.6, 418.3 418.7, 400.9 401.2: 2.17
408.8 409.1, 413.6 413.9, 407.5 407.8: 1.65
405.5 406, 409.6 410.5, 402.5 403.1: 2.09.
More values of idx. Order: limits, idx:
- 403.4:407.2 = 3.66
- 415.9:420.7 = 4.35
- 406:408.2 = 3.96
